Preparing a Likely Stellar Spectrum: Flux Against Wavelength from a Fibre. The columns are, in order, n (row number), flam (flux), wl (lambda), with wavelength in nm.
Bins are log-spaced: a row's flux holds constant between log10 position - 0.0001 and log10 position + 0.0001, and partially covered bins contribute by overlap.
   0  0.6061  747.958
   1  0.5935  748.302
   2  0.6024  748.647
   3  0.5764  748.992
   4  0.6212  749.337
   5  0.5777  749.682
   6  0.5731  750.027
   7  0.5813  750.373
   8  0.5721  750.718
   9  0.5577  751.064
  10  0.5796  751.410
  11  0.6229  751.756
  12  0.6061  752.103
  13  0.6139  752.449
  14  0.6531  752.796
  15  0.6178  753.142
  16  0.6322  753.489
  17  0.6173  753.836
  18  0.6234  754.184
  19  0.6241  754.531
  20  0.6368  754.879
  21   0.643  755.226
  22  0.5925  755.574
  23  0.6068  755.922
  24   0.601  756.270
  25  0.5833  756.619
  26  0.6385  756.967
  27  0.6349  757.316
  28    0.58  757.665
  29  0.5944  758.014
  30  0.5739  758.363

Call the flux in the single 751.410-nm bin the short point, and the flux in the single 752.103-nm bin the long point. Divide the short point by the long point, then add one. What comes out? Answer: 1.96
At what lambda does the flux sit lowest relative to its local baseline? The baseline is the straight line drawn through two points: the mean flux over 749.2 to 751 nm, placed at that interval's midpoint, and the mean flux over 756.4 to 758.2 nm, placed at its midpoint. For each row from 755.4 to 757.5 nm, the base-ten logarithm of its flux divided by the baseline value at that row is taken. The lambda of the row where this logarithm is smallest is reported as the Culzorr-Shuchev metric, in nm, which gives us 756.619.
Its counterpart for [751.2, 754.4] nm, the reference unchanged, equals 751.410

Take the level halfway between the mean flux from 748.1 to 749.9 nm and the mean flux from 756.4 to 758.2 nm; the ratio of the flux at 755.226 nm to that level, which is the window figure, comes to 1.07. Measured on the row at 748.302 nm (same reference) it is 0.99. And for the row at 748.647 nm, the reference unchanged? 1.00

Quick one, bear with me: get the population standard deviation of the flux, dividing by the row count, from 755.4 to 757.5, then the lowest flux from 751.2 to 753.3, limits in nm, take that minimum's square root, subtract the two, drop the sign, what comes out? 0.741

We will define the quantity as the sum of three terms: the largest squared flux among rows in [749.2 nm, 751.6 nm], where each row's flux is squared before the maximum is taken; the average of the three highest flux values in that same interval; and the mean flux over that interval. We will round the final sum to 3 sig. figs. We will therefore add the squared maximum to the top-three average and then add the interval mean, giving 1.56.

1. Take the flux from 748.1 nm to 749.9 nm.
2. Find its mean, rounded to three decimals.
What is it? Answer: 0.594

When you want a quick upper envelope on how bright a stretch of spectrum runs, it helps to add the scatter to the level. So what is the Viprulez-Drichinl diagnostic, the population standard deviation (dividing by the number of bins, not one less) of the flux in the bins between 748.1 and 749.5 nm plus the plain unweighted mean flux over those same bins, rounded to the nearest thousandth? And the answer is 0.615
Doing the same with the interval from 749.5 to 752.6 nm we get 0.608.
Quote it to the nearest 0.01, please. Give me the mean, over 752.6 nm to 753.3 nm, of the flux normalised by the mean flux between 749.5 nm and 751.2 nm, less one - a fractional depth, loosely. 0.11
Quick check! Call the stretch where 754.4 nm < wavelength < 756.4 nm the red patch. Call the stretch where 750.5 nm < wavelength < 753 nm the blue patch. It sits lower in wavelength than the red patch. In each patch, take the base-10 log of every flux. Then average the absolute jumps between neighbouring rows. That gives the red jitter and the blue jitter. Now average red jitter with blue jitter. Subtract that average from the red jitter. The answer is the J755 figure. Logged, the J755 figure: -0.0023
